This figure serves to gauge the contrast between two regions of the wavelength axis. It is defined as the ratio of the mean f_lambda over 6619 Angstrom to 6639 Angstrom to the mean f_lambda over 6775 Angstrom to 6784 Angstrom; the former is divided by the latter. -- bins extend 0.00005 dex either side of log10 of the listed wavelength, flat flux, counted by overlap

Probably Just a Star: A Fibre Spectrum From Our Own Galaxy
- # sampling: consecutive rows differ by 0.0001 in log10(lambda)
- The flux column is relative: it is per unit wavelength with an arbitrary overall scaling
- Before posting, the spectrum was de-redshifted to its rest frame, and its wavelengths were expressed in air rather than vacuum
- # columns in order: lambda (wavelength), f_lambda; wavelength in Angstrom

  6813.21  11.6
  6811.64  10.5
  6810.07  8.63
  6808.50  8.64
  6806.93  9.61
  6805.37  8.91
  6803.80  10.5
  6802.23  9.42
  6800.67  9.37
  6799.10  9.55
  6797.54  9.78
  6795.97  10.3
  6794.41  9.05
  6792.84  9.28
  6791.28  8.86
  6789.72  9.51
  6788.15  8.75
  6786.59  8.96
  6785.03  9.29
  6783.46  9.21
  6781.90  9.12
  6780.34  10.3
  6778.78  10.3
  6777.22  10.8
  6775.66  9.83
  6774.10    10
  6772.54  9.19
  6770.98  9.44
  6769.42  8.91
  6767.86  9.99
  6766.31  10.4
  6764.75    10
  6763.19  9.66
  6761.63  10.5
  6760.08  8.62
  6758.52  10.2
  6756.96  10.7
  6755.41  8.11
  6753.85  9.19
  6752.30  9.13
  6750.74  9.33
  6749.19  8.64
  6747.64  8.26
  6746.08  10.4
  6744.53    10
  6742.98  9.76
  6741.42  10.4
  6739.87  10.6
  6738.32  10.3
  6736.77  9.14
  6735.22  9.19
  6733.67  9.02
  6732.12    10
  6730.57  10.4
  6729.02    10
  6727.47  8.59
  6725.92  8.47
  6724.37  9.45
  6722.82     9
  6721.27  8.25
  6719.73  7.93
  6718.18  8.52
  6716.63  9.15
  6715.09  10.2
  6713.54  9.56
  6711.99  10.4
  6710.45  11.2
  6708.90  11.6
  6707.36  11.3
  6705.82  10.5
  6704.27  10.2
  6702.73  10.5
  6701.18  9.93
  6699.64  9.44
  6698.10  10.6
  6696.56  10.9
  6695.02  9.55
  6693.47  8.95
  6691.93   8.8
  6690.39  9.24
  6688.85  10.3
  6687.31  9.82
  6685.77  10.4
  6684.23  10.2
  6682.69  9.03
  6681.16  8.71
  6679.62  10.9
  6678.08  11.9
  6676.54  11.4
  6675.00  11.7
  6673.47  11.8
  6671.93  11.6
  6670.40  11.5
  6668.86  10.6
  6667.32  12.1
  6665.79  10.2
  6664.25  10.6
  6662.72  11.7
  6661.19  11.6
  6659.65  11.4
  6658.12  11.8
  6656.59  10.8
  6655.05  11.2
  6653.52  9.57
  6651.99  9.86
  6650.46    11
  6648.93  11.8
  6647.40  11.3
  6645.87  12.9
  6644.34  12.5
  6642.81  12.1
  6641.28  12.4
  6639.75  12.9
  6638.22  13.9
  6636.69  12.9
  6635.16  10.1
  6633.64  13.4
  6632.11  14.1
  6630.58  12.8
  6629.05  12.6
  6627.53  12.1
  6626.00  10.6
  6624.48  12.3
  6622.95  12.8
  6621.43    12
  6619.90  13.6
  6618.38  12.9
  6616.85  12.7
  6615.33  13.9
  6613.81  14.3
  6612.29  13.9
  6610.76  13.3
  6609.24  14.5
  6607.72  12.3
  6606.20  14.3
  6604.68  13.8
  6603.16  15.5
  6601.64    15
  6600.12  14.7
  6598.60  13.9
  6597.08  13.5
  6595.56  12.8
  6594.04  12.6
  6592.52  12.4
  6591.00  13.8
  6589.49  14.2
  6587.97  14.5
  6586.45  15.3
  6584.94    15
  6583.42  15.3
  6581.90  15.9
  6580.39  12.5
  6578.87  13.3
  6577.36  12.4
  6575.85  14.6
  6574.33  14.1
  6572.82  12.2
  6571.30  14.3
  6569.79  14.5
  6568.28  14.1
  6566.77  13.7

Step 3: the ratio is 1.26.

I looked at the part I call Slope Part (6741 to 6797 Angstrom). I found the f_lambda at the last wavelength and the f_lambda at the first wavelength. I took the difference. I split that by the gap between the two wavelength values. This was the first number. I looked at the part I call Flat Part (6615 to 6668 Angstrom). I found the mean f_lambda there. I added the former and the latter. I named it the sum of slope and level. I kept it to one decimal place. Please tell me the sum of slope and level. 12.0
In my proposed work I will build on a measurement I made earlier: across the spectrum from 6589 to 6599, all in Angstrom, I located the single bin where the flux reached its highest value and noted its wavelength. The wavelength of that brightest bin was 6589.49 Angstrom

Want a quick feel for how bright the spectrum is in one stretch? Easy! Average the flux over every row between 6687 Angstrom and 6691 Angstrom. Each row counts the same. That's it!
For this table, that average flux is 9.8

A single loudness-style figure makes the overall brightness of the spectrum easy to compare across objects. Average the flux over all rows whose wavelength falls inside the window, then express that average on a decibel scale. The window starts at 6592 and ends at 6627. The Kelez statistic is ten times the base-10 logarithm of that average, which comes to 11.3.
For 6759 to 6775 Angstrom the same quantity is 9.9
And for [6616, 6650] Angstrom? 11.0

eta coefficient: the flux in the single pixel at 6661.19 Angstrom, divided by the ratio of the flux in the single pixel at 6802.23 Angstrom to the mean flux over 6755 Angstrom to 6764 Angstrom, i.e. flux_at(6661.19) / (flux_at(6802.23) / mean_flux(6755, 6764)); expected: 12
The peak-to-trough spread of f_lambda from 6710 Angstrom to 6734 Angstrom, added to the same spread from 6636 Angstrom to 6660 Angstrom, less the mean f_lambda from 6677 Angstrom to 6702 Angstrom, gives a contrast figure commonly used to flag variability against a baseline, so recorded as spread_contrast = -2.3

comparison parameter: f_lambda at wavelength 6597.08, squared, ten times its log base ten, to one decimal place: 22.6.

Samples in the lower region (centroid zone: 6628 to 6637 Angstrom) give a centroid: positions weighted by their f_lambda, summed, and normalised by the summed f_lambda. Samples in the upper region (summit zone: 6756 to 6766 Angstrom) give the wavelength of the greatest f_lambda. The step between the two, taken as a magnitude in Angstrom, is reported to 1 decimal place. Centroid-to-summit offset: 124.2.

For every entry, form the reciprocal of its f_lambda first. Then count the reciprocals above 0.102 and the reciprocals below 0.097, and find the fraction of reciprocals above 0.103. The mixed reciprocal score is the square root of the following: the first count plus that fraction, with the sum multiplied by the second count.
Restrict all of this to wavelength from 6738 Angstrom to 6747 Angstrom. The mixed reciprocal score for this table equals 1.7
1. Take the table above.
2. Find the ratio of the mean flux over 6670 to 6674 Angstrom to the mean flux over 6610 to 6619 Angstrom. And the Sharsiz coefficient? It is 0.86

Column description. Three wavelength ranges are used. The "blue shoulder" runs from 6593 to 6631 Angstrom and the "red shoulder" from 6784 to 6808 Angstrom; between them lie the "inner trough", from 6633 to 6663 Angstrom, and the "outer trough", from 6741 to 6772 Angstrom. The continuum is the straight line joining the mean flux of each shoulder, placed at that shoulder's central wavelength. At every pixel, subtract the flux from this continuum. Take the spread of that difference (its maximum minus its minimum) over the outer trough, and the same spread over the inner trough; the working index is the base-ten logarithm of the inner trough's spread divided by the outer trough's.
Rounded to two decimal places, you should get 0.18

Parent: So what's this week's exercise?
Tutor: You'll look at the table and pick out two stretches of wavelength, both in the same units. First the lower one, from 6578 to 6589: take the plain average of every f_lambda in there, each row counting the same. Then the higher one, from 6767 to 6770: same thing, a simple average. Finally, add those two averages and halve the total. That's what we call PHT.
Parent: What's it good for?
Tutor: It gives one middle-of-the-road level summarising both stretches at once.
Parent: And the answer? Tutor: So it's 12.0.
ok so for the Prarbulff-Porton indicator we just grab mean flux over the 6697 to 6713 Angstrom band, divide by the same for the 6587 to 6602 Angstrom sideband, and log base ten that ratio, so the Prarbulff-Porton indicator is -0.11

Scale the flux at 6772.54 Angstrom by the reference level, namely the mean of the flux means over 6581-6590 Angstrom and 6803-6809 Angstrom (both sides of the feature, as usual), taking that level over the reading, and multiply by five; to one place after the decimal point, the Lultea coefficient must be 6.7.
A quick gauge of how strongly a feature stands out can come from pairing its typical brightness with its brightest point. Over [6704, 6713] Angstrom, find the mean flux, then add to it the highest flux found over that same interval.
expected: 22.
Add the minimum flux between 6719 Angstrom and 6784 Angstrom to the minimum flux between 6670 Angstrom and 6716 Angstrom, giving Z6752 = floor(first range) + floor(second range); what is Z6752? 16.6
